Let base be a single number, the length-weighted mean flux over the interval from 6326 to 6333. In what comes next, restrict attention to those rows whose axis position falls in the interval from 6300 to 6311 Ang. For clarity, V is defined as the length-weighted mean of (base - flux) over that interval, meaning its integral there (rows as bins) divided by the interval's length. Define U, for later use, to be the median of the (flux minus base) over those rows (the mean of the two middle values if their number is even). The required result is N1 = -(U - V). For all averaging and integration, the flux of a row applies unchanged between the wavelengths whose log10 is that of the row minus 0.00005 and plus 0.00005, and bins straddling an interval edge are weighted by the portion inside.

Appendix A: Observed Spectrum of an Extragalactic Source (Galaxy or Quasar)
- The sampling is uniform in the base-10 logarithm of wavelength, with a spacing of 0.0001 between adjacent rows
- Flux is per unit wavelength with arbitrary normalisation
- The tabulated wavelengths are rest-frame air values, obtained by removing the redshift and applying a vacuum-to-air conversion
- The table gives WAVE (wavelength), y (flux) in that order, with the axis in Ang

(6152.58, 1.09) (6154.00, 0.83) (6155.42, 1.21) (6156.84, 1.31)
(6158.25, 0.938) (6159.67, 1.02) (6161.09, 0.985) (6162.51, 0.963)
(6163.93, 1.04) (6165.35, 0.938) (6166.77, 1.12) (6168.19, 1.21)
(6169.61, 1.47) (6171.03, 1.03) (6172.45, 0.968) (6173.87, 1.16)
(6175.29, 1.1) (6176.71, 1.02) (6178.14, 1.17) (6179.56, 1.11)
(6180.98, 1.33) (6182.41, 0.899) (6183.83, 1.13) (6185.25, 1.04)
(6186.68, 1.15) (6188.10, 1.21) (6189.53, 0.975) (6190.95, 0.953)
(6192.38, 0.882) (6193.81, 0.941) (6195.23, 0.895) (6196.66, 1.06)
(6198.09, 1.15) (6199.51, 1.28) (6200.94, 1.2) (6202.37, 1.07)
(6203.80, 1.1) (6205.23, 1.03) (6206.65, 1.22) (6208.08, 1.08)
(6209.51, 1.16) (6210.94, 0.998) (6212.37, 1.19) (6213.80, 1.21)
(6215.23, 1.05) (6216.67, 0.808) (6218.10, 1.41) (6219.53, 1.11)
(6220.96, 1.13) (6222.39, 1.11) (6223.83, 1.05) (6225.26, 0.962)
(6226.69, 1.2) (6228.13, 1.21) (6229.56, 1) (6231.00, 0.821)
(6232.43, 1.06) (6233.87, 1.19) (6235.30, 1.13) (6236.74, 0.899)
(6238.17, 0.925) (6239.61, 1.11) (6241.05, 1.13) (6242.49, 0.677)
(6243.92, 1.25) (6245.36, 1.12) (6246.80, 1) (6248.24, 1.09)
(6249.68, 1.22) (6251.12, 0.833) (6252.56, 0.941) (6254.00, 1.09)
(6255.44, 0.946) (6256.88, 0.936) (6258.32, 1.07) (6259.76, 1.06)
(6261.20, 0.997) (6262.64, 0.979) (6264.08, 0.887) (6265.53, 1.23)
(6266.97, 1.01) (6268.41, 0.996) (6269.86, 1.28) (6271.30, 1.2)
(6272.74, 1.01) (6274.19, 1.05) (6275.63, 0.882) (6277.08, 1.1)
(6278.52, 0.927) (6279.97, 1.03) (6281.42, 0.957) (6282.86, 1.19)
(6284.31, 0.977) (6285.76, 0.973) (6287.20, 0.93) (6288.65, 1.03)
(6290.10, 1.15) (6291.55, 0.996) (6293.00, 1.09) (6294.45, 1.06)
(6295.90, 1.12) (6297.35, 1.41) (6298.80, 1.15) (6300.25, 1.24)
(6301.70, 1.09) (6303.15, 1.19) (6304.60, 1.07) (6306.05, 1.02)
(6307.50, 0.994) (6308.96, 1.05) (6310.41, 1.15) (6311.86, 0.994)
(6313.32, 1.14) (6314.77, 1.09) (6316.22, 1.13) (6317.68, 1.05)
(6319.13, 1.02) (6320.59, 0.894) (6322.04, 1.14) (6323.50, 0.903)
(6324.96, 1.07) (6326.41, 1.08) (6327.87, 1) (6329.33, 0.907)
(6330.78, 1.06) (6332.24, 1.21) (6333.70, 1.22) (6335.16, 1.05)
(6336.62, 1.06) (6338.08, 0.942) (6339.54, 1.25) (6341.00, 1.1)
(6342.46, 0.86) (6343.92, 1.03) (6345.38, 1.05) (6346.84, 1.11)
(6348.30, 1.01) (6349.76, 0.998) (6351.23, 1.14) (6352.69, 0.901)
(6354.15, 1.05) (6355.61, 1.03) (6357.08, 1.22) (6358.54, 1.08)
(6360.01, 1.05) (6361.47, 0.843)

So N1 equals -0.07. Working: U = 0.030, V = -0.04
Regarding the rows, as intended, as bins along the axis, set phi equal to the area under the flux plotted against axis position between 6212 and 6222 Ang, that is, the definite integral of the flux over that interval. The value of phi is 11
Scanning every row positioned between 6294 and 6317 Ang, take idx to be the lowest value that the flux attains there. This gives 0.994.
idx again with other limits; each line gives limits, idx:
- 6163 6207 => 0.882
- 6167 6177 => 0.968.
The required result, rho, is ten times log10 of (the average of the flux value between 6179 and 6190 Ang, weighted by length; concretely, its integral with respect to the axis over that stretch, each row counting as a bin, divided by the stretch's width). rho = 0.45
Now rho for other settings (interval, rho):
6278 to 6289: 0.01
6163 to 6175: 0.47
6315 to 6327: 0.16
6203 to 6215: 0.50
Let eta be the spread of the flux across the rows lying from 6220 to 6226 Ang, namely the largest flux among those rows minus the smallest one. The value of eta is 0.17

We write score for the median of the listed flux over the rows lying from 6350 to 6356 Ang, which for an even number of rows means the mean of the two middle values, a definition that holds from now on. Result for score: 1.04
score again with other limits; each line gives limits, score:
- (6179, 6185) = 1.12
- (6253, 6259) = 1.01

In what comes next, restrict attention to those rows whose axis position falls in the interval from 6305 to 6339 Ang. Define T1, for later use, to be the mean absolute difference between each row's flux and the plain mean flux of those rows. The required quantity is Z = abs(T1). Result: 0.069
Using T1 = 0.069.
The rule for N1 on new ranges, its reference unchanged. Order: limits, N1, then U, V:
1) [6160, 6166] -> 0.14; -0.076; 0.07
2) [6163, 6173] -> -0.05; -0.010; -0.06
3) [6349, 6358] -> 0.00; -0.010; -0.01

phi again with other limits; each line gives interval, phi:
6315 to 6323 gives 8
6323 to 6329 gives 6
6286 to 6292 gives 6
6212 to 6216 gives 5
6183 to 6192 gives 10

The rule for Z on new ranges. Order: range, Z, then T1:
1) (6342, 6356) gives 0.061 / 0.061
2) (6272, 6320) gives 0.078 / 0.078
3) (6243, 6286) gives 0.094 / 0.094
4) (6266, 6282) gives 0.085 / 0.085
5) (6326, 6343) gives 0.092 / 0.092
